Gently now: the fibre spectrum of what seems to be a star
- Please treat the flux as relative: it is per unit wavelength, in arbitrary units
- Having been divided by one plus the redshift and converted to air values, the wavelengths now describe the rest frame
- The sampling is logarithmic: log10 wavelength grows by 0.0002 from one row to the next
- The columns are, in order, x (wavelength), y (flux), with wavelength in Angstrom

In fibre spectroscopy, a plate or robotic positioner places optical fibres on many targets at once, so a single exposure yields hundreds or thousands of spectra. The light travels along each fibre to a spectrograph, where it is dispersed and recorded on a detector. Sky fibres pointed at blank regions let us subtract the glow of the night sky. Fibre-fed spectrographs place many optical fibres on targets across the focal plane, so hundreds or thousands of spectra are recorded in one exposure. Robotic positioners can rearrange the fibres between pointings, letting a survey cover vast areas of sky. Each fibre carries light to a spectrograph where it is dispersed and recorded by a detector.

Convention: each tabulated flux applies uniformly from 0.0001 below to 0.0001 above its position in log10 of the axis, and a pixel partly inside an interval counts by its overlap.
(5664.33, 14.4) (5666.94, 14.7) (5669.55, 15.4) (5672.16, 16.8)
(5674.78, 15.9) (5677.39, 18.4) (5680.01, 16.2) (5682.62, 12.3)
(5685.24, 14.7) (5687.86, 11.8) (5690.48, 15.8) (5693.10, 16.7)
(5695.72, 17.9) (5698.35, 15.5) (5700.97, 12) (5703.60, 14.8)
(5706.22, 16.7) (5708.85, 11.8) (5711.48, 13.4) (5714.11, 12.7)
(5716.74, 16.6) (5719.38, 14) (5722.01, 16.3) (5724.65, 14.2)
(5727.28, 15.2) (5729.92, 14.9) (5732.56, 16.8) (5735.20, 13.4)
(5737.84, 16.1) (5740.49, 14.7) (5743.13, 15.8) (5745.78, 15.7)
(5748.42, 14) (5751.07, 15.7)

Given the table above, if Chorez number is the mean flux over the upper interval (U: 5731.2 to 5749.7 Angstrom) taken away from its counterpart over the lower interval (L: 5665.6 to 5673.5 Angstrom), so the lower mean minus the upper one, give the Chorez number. 0.4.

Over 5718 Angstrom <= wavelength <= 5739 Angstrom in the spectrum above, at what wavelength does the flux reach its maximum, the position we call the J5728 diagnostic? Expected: 5732.56 Angstrom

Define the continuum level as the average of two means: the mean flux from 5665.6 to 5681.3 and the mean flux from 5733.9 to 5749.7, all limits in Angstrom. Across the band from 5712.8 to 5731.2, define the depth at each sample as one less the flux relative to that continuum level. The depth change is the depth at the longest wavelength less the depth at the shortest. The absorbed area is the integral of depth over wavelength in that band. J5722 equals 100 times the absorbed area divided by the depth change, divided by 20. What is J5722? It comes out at -31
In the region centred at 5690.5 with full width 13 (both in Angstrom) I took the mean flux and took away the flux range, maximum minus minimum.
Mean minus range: 9.3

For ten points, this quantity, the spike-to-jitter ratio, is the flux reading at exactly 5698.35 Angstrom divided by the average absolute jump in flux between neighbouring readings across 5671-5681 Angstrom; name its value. 8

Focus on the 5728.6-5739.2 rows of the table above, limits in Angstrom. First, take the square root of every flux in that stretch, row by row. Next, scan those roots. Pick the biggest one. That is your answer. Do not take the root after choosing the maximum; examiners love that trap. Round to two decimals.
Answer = 4.10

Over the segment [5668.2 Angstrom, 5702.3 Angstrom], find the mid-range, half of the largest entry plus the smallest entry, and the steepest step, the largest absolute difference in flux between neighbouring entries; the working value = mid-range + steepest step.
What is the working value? 19.1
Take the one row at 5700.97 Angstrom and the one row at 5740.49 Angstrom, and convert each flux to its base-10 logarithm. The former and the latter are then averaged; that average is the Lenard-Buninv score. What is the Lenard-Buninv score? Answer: 1.12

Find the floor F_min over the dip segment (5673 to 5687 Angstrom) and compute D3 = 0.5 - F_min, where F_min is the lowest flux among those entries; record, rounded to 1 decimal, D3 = -11.8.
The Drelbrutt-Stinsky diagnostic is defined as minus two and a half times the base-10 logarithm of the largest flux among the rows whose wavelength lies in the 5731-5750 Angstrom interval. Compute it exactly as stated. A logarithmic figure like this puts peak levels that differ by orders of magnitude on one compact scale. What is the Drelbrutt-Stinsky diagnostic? -3.06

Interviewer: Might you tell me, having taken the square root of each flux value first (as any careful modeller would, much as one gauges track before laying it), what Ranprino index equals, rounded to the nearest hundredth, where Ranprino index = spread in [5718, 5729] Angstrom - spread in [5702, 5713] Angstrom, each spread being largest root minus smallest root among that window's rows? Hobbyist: -0.36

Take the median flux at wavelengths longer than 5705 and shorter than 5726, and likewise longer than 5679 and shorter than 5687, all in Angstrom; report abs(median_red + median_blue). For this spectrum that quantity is 28.8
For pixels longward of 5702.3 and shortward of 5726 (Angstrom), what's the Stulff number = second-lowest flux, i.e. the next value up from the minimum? 12.7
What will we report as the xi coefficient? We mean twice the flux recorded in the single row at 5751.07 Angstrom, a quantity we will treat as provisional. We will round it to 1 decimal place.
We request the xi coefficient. 31.4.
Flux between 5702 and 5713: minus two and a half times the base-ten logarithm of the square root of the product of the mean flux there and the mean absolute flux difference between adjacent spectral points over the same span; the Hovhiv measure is -2.00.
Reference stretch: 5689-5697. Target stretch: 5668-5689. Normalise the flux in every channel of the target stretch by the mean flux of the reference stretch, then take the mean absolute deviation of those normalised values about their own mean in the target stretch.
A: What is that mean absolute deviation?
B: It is 0.10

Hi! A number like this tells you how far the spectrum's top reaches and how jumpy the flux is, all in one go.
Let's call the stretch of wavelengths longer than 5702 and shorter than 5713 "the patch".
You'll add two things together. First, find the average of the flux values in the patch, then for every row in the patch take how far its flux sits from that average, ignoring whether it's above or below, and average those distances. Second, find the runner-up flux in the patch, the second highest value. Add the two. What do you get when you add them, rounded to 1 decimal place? 16.4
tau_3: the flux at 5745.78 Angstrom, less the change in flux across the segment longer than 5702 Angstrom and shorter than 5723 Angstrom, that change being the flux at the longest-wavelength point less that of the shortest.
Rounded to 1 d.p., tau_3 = 14.2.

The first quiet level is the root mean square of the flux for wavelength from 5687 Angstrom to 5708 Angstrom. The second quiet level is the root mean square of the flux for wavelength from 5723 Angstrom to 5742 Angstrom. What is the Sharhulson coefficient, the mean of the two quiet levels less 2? 13.2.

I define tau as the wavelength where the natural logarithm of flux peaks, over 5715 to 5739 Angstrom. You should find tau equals 5732.56 Angstrom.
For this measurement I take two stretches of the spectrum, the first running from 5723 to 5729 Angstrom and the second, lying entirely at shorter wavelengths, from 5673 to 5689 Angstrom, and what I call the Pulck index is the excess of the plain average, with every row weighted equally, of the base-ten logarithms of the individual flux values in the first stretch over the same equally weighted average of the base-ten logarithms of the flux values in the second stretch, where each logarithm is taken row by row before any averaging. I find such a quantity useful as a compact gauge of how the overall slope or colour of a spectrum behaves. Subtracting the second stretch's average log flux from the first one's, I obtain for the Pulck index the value 0.000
